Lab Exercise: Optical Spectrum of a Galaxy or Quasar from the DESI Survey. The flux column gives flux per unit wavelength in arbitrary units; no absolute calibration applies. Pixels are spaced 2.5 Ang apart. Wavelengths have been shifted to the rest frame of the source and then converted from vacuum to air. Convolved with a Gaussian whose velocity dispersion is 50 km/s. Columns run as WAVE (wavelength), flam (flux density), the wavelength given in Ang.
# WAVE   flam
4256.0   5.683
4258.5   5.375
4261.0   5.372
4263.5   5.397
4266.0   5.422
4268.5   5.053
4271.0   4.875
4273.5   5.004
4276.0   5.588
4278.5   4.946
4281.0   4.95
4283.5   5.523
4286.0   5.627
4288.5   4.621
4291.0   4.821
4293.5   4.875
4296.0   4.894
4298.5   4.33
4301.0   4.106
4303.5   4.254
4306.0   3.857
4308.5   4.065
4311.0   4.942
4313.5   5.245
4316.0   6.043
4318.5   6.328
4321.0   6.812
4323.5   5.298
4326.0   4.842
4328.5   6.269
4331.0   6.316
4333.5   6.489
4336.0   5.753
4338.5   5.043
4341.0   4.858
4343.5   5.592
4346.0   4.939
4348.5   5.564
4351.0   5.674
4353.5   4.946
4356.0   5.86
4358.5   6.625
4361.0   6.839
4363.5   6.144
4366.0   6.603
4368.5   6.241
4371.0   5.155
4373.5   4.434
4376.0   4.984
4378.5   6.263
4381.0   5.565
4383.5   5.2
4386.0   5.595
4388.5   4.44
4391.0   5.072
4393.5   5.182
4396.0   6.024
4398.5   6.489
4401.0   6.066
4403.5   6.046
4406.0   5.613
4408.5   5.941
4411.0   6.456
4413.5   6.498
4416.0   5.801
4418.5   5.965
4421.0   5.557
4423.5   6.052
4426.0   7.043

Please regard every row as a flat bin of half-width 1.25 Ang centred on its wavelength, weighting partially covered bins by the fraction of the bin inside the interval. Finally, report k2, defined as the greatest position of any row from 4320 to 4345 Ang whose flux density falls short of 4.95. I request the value 4341.0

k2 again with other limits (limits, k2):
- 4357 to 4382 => 4373.5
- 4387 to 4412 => 4388.5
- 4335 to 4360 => 4353.5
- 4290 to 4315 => 4311.0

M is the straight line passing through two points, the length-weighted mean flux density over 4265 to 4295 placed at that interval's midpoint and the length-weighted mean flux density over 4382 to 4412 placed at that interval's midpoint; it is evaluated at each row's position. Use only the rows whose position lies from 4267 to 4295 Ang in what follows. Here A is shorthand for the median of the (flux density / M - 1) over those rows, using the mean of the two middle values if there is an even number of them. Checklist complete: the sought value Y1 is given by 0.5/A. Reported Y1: -17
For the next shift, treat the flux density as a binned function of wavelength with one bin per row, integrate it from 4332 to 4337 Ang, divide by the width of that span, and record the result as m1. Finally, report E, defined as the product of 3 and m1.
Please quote 18.4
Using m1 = 6.1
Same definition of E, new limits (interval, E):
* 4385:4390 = 15.0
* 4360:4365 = 19.4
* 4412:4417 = 18.5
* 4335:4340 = 16.1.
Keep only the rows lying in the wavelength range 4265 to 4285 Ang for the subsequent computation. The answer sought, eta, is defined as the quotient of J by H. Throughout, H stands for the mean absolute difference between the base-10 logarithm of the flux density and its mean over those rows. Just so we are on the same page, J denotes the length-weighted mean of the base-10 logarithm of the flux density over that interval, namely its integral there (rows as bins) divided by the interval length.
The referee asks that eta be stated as 34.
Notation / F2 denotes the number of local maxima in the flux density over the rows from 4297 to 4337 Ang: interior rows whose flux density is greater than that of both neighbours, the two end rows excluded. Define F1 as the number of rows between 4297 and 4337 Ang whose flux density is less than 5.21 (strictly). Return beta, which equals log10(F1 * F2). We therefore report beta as 1.32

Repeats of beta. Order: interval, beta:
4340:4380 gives 1.38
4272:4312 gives 1.72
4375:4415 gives 1.18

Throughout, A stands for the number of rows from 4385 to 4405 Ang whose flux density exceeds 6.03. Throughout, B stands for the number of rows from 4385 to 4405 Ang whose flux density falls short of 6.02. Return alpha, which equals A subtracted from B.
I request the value 1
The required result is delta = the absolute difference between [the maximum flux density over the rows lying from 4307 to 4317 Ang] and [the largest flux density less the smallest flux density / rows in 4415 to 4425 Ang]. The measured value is 5.55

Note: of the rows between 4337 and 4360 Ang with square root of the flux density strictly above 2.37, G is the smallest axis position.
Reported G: 4351.0 Ang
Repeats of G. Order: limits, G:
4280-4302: 4286.0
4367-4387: 4368.5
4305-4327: 4316.0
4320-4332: 4321.0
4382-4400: 4396.0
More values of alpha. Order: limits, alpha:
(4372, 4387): 4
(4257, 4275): 7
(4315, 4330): -2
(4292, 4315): 9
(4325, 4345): 2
